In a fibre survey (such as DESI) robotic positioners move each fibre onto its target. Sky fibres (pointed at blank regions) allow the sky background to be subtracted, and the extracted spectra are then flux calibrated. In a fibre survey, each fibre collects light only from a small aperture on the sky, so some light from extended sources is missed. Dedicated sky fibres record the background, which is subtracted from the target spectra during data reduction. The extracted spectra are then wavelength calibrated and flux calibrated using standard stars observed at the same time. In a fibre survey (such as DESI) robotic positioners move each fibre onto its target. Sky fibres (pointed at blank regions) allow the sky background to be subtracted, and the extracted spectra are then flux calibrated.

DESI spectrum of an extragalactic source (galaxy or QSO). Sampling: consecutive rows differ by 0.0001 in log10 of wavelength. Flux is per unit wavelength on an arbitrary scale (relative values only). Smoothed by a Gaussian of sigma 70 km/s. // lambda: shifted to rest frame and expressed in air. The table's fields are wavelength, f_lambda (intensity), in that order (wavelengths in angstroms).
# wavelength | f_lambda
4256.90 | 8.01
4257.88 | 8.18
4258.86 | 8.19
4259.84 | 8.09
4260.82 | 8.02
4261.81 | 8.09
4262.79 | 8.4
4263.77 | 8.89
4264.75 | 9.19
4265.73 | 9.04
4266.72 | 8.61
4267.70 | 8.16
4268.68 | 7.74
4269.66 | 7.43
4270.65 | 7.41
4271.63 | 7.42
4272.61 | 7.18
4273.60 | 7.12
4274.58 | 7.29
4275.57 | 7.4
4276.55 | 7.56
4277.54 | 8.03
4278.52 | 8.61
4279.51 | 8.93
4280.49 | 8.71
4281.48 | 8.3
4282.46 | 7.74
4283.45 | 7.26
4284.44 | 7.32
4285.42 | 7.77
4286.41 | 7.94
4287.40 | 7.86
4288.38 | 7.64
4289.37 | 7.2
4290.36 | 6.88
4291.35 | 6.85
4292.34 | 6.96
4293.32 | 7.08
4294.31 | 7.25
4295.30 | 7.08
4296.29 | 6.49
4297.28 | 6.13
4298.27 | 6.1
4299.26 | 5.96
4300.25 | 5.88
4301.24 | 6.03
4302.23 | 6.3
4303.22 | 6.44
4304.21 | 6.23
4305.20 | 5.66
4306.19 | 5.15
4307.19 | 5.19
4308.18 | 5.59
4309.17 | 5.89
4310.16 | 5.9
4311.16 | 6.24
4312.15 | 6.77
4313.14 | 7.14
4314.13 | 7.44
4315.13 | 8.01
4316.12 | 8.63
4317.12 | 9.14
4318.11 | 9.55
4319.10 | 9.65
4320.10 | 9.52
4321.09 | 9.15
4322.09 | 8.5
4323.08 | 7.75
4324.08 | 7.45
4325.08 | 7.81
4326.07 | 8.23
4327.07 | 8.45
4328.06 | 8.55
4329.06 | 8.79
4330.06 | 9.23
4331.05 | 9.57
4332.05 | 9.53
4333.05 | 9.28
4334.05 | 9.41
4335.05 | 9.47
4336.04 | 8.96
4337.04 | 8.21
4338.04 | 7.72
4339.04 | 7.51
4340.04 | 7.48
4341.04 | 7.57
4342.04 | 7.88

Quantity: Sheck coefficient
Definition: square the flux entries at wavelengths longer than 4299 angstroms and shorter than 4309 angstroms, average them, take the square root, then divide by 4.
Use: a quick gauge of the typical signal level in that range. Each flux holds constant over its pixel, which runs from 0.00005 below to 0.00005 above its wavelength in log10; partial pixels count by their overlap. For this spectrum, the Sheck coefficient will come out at 1.5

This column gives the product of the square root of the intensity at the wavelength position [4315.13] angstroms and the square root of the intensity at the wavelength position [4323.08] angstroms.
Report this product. 7.9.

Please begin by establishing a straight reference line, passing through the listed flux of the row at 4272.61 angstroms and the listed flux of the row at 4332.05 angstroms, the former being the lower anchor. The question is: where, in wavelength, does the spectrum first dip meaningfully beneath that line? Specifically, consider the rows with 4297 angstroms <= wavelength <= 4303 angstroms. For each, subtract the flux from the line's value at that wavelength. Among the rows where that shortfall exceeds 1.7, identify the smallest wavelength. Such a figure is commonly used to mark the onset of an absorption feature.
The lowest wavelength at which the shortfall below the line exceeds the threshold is 4297.28 angstroms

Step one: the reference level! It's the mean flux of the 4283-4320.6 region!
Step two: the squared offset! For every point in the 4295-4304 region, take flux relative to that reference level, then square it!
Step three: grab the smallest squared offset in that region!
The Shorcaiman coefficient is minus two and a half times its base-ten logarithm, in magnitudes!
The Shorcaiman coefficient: 5.6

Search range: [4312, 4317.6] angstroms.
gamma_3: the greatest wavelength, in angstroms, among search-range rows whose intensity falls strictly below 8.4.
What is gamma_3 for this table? 4315.13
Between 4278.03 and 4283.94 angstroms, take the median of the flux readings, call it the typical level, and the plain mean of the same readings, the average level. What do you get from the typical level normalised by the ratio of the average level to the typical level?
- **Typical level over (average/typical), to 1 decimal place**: 8.7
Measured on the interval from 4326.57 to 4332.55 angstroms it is 9.0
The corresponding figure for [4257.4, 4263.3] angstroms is 8.1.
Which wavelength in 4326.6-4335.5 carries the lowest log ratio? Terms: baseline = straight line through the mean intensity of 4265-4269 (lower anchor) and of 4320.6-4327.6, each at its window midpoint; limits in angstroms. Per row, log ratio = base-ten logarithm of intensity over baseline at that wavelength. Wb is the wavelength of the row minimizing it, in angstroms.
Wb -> 4327.07 angstroms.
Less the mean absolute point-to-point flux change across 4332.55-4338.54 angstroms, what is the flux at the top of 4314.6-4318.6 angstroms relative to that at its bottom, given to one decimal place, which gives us 1.2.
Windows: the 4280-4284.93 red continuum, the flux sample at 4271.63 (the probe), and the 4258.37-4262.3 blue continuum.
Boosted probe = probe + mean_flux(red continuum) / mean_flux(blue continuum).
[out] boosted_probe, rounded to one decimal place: 8.4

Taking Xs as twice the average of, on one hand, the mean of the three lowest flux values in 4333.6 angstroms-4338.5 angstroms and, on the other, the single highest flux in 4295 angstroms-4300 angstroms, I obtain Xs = 15.4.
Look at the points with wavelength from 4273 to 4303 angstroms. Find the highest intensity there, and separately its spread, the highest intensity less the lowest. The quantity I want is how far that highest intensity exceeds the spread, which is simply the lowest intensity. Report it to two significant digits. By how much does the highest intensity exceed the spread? 5.9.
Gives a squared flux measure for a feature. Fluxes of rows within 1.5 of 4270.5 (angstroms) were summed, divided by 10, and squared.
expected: 5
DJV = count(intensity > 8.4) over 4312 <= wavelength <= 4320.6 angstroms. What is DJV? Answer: 5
